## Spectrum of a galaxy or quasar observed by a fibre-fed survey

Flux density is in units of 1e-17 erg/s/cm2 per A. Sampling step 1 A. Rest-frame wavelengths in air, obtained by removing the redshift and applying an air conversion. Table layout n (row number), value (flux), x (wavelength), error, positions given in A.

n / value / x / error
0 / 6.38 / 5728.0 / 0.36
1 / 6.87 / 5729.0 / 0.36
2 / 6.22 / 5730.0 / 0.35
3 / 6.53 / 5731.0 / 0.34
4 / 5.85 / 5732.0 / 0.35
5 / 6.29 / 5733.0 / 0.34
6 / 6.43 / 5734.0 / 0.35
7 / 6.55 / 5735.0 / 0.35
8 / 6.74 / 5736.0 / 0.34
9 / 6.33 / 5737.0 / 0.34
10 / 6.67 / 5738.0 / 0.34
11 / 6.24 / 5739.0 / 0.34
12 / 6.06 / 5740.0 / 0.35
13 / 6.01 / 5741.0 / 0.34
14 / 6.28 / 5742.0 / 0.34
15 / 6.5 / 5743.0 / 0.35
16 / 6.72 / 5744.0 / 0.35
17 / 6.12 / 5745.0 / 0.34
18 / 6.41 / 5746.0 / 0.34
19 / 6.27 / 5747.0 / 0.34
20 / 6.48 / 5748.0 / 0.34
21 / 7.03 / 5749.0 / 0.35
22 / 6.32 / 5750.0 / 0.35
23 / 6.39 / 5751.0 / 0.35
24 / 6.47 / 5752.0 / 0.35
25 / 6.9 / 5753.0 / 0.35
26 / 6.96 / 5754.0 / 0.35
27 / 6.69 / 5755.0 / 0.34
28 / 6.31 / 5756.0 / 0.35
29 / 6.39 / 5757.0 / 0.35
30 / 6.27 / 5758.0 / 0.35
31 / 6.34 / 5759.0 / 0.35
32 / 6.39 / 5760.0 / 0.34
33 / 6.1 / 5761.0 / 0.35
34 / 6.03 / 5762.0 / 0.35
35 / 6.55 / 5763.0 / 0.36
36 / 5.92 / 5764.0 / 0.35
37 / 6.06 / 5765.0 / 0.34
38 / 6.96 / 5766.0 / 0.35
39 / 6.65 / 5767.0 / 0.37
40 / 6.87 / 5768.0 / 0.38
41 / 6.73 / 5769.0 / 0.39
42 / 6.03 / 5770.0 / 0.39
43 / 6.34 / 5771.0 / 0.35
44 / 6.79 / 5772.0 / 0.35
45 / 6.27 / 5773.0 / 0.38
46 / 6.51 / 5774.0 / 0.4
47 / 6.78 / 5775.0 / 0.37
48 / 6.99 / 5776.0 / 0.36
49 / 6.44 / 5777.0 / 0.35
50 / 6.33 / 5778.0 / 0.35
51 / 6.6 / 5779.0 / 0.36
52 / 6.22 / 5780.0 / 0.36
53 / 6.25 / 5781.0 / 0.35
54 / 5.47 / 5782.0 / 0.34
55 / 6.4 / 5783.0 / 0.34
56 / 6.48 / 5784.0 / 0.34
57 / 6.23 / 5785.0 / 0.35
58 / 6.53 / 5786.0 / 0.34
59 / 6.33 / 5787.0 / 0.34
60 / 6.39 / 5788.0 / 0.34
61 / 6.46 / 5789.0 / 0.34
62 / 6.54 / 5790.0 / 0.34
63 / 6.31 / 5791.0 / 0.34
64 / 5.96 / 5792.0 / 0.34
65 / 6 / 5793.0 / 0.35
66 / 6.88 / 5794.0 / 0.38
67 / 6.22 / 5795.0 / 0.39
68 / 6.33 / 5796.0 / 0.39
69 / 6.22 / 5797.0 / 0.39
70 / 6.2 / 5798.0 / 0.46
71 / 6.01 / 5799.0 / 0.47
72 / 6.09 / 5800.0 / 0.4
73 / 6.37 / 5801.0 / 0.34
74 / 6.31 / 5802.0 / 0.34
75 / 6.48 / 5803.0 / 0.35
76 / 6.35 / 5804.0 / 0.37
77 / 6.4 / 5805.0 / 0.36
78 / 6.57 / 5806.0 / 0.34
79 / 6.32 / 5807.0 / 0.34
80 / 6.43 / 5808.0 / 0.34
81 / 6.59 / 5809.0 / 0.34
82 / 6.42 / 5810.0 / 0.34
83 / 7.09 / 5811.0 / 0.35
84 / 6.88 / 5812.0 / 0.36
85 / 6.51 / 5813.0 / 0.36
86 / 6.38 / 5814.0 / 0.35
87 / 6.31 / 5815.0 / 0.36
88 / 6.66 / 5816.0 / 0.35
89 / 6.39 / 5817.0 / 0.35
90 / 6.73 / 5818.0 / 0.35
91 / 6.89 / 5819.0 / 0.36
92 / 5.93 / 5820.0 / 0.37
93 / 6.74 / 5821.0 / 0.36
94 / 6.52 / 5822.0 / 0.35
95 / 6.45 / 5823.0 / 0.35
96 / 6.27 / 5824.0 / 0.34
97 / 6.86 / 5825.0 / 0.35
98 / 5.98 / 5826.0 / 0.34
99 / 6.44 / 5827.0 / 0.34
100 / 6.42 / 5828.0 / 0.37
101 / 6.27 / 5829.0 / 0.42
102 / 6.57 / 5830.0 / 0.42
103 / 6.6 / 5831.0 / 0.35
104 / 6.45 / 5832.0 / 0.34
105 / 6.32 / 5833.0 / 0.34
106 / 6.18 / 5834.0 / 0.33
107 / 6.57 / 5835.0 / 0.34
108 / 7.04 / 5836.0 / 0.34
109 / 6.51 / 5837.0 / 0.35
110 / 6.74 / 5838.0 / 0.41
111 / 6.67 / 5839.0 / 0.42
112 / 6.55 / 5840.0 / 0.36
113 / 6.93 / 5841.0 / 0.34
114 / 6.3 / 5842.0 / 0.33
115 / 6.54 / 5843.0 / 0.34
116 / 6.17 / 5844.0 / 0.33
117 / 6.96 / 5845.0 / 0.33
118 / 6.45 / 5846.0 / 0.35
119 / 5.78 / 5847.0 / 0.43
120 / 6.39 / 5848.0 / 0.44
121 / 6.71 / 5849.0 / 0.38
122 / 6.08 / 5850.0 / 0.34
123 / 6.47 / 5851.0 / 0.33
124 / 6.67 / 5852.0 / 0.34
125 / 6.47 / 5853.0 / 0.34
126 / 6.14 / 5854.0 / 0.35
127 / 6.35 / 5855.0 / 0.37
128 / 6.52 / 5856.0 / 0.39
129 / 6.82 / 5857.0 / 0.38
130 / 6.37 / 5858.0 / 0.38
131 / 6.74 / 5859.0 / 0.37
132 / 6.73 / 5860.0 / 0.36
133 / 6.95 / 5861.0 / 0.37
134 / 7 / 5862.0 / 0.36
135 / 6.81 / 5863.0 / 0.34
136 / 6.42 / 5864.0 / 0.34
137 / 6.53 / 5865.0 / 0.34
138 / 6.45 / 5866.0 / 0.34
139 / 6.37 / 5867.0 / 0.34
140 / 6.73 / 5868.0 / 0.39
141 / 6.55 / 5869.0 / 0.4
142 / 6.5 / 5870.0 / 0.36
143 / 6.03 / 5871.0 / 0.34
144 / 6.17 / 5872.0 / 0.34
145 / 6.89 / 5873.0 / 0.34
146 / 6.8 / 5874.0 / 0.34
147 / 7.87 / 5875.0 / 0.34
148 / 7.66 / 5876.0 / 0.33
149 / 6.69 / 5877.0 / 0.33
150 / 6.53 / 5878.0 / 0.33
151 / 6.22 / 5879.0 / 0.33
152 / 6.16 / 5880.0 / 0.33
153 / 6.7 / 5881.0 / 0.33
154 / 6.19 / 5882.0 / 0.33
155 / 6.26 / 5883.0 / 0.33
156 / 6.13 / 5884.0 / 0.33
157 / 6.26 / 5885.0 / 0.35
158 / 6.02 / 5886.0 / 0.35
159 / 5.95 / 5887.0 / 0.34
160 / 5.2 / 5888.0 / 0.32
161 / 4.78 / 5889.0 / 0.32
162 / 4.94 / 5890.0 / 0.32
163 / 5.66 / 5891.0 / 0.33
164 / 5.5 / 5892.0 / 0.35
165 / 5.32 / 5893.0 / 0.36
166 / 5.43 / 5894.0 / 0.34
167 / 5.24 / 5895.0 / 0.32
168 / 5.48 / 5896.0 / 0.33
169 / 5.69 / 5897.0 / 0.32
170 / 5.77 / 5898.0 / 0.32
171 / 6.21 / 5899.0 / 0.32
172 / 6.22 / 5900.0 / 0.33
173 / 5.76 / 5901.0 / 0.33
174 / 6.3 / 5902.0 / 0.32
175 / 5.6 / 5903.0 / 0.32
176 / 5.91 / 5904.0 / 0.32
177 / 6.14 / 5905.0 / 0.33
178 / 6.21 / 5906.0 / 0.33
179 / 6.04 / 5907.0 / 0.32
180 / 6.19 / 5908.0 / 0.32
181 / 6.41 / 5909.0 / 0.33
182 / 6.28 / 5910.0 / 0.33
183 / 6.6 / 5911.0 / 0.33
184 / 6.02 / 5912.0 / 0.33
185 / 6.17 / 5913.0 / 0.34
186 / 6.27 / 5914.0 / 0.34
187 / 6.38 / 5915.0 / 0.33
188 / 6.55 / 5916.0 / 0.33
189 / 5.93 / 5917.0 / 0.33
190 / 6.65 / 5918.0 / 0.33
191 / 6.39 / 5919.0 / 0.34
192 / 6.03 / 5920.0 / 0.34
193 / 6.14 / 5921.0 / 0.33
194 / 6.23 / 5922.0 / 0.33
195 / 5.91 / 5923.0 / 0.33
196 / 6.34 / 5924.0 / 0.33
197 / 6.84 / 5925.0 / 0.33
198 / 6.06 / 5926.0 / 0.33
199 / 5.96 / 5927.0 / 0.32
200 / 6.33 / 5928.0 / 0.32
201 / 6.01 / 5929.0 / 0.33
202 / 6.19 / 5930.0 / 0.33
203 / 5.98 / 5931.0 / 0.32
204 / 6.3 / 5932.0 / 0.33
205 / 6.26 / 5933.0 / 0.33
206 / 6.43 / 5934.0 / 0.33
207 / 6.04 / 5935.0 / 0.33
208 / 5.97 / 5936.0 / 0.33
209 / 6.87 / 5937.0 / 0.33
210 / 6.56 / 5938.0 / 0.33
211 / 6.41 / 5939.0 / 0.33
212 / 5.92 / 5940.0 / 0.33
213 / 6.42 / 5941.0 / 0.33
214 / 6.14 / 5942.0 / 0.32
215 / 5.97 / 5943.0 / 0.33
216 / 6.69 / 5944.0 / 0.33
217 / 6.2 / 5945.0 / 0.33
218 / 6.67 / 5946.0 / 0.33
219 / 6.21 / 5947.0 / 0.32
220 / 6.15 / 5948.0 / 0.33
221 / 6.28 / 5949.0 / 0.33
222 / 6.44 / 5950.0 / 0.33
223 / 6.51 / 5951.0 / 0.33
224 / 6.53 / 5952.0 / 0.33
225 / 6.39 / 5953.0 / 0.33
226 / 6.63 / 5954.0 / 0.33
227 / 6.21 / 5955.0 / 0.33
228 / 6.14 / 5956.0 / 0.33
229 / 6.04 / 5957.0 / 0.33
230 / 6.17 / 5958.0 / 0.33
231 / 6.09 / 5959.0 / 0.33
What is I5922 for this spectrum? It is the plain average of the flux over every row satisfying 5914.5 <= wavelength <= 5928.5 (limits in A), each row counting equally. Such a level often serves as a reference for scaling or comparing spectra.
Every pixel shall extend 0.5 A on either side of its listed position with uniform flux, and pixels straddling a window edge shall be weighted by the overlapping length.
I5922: 6.27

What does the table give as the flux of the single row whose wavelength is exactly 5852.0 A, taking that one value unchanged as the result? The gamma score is 6.67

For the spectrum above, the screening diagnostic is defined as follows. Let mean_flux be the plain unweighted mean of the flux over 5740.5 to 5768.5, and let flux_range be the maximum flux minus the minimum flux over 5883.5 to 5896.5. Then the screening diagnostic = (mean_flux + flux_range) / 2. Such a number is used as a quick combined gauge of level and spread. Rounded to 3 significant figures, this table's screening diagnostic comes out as 3.96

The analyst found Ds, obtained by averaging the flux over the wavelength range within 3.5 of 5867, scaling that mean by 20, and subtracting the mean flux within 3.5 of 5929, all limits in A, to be 124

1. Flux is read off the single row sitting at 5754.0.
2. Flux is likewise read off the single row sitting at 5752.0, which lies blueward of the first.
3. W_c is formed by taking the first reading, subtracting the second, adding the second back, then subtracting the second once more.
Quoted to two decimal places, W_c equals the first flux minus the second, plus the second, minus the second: 0.49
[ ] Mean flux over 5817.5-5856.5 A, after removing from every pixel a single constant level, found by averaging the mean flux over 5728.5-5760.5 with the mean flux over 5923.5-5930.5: 0.13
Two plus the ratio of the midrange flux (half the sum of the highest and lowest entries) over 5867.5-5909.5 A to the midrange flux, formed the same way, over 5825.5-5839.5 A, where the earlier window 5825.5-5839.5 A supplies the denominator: 2.97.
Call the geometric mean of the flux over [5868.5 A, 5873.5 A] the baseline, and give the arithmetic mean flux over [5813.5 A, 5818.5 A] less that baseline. 0.1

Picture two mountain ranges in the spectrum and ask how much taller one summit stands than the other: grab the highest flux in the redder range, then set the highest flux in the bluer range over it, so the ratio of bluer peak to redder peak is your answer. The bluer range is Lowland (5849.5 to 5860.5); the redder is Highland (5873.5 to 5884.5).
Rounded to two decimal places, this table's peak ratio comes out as 0.87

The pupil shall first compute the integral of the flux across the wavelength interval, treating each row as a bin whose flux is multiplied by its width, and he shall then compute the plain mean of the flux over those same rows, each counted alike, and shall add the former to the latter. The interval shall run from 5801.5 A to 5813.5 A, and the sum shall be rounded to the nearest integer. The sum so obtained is 85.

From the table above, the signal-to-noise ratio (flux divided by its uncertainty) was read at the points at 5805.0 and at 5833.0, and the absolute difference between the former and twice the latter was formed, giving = 19.4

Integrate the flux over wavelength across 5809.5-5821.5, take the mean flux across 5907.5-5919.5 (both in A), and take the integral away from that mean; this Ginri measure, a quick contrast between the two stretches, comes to -72.6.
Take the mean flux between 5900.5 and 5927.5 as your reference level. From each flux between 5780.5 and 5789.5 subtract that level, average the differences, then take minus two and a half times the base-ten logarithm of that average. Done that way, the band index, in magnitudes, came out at 2.7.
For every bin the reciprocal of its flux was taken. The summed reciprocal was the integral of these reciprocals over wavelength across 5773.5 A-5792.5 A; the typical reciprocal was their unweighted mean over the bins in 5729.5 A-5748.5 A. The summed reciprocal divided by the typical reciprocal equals 18.9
